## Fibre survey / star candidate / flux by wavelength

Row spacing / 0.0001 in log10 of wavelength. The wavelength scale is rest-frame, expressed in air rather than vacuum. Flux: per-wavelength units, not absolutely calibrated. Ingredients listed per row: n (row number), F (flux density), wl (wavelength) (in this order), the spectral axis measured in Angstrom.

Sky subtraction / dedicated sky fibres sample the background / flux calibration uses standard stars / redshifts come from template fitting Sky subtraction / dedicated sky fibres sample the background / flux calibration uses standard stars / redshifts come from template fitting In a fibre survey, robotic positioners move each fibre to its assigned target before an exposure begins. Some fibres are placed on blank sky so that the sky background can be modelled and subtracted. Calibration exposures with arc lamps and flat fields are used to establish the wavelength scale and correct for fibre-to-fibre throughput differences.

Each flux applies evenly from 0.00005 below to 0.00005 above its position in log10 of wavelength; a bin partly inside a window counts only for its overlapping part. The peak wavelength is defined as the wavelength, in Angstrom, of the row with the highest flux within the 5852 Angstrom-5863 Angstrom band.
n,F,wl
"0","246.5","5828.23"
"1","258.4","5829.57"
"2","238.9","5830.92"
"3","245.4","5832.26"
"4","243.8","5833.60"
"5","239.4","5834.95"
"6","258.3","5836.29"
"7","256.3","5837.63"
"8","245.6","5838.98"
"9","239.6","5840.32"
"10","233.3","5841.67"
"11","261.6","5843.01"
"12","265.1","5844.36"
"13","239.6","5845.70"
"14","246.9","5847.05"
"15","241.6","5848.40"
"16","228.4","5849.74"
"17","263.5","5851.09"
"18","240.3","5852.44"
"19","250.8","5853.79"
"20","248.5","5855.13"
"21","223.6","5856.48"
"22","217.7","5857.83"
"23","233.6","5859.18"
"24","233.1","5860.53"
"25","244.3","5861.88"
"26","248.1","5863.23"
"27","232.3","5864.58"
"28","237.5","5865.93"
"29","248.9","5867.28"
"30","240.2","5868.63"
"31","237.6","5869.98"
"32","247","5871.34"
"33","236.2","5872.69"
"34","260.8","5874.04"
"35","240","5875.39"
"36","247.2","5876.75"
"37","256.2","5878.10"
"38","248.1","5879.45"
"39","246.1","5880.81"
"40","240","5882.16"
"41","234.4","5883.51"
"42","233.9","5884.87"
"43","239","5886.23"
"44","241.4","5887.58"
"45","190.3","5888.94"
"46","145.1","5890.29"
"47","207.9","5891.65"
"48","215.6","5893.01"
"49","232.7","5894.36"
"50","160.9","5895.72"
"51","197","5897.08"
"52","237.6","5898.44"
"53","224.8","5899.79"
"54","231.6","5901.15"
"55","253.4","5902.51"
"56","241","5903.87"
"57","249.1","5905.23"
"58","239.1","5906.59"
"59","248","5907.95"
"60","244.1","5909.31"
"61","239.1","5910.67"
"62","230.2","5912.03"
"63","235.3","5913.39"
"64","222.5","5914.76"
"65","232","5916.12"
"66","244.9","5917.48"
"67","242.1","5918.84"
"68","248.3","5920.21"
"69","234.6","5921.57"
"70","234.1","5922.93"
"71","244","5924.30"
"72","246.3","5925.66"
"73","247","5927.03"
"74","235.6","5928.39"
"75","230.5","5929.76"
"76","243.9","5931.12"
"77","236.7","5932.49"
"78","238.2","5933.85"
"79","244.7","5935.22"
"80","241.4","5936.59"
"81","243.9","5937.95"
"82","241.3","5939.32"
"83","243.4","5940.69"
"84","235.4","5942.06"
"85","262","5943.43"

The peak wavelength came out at 5853.79 Angstrom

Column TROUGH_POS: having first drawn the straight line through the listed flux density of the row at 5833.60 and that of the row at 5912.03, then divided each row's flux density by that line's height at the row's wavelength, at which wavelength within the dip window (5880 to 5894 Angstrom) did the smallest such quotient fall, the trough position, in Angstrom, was 5890.29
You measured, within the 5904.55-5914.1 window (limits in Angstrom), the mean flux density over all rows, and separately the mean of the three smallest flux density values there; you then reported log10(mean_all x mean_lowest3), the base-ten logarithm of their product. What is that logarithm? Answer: 4.75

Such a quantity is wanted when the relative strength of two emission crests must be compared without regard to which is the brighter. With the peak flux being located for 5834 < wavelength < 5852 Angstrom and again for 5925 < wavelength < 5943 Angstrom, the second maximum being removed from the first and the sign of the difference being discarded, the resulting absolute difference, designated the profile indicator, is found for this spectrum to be 18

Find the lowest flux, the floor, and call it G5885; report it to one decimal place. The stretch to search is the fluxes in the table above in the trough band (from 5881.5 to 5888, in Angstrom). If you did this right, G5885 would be 233.9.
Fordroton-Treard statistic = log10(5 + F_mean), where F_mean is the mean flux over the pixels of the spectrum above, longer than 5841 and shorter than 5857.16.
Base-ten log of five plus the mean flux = 2.40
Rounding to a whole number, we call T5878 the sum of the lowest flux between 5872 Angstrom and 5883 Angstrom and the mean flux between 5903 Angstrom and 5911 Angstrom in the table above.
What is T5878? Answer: 480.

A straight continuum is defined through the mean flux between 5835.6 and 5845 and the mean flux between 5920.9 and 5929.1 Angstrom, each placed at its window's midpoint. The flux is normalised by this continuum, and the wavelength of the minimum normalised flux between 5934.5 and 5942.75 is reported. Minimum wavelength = 5942.06 Angstrom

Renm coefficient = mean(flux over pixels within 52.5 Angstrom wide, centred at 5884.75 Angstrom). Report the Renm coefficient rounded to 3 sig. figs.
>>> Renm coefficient 233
